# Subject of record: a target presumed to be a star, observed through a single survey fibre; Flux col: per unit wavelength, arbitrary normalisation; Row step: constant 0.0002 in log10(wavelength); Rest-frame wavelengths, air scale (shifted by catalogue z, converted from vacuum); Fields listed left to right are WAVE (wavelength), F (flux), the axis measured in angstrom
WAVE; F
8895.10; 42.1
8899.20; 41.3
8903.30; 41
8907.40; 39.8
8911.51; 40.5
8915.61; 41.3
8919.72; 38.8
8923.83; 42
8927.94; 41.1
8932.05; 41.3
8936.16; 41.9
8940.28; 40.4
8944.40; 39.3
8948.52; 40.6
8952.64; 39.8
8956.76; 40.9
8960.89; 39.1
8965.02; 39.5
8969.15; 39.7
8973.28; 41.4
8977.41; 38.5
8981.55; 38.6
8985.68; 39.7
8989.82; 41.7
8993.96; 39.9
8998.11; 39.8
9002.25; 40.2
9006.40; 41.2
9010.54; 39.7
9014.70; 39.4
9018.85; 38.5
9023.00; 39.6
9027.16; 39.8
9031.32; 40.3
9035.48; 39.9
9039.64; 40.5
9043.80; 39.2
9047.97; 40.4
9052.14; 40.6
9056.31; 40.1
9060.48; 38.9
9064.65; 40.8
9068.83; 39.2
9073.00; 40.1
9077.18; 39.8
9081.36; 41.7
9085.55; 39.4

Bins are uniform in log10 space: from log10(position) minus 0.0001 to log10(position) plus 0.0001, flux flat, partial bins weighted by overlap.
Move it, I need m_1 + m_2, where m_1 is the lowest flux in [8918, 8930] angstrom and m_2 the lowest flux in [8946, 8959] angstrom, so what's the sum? 78.6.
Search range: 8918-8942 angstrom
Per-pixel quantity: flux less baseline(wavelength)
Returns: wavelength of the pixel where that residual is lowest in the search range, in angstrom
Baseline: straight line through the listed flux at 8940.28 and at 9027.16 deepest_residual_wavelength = 8919.72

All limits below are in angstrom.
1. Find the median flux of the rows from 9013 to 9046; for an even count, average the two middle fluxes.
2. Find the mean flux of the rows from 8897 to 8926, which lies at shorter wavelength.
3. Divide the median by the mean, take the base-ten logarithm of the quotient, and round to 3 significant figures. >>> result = -0.0105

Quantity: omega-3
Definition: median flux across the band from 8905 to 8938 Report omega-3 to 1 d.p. 41.2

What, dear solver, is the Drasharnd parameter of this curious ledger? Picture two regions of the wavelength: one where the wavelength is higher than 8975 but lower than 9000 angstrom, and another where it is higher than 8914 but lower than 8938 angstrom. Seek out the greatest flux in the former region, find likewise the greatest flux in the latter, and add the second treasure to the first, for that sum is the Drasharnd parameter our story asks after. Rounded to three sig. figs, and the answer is 83.7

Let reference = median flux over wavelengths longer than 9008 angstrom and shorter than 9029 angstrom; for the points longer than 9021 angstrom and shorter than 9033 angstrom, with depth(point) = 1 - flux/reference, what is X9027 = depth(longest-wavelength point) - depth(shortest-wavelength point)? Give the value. -0.018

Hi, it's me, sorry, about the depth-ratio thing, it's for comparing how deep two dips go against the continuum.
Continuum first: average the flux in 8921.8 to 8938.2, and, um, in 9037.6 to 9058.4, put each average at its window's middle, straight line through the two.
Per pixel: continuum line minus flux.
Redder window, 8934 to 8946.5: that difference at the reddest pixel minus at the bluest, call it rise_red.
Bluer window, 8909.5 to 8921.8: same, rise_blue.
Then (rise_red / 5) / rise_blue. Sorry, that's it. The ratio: 0.31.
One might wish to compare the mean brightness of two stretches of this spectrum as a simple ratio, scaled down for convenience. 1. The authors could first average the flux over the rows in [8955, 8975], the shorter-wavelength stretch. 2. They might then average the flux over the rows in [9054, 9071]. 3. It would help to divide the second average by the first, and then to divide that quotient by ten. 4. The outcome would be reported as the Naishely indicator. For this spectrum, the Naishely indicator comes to 0.099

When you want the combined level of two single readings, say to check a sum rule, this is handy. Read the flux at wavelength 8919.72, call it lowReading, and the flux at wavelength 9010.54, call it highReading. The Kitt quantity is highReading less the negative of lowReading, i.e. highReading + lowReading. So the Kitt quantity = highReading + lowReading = 78.5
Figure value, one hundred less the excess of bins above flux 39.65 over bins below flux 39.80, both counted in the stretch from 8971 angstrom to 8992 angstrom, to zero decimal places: 100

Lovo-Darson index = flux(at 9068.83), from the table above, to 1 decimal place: 39.2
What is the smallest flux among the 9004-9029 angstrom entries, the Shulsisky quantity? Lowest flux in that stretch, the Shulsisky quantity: 38.5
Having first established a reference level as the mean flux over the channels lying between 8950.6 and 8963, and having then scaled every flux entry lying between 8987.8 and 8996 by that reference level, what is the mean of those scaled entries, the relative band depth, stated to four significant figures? 1.022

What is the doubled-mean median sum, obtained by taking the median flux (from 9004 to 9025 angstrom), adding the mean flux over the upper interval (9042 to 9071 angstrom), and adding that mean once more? 119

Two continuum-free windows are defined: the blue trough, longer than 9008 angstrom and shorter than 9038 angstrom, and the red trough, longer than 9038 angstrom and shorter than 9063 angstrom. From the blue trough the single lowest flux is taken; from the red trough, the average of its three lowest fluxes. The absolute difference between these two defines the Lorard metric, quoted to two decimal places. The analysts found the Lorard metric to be 0.90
